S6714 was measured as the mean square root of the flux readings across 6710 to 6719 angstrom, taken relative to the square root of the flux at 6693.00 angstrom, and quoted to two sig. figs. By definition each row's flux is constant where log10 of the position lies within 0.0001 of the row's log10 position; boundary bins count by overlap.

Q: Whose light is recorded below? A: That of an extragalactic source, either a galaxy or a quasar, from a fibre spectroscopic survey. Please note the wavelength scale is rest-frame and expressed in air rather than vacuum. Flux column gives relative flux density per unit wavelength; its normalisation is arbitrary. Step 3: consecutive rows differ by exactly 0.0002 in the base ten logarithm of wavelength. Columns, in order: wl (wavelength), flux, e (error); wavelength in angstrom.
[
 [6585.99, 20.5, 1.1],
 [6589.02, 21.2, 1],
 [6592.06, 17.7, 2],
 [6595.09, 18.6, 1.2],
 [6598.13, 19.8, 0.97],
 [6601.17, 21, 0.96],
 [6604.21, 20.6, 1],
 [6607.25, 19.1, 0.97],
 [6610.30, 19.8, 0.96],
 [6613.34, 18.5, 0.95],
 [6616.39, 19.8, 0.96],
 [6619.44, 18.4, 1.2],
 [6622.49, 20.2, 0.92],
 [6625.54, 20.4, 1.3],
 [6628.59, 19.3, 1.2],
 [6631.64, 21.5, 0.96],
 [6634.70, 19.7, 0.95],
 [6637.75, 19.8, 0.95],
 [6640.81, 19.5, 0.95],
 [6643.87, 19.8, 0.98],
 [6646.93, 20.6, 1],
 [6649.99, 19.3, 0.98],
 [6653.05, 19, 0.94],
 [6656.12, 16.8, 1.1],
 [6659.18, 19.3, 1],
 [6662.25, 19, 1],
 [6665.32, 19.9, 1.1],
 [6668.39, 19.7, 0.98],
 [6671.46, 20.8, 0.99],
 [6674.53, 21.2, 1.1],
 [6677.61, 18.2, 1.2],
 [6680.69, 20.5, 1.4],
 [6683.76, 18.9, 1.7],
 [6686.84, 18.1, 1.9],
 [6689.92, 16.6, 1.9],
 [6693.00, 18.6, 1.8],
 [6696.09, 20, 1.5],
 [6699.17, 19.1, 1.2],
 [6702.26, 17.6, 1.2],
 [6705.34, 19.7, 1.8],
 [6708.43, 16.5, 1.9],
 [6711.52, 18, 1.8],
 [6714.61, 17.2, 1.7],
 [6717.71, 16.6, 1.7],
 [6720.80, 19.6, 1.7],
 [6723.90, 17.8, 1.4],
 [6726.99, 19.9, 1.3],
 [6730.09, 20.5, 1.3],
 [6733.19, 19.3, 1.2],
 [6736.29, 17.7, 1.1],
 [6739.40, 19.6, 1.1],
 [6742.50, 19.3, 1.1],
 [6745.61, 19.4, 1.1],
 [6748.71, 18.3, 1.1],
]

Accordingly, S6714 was 0.96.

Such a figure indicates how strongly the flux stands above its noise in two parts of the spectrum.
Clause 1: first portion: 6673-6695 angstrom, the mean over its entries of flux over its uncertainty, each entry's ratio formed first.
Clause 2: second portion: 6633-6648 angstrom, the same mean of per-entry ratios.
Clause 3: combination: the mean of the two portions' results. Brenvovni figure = 16.6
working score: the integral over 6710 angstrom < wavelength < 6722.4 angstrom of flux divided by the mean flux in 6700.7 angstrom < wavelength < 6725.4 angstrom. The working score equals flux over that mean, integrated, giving 12.4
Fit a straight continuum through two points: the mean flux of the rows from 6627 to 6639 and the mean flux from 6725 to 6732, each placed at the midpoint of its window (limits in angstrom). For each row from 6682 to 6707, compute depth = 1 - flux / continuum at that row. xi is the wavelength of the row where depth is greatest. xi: 6689.92 angstrom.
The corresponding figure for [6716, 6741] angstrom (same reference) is 6717.71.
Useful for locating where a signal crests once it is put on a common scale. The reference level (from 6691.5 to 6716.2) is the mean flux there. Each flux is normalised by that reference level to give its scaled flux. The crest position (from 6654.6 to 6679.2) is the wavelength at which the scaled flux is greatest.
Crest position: 6674.53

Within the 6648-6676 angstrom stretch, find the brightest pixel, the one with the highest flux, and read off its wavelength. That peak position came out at 6674.53 angstrom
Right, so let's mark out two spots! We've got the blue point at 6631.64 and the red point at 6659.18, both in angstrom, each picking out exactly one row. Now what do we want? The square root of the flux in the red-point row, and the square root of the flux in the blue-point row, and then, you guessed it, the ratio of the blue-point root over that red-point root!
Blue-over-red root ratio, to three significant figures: 1.06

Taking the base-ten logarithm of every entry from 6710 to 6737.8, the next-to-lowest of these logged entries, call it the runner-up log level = 1.24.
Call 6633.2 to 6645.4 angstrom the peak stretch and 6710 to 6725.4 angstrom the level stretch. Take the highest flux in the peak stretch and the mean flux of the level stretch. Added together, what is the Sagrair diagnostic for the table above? 37.6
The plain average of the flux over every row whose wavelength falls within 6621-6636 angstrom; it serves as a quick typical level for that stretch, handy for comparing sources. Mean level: 20.2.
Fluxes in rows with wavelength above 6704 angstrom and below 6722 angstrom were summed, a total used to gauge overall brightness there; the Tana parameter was 108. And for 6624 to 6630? 40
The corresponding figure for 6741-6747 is 39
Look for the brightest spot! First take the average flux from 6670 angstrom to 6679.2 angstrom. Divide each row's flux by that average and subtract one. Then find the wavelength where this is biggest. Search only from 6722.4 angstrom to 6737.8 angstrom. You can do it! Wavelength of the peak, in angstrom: 6730.09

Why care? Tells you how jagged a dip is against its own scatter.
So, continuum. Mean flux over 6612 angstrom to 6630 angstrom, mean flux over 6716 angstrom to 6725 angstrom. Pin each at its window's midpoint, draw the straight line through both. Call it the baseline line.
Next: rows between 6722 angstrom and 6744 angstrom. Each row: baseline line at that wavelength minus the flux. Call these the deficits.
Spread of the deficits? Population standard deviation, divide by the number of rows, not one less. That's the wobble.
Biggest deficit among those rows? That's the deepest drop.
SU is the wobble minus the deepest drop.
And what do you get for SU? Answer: 0.8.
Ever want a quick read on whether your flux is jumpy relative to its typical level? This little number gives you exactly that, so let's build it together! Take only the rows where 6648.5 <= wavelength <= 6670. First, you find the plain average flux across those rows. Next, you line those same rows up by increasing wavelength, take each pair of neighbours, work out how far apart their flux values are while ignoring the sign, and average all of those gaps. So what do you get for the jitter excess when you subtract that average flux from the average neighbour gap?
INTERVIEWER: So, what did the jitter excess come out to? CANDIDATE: -17.9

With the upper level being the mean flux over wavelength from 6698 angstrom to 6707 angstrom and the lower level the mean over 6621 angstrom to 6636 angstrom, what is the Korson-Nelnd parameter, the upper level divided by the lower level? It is 0.93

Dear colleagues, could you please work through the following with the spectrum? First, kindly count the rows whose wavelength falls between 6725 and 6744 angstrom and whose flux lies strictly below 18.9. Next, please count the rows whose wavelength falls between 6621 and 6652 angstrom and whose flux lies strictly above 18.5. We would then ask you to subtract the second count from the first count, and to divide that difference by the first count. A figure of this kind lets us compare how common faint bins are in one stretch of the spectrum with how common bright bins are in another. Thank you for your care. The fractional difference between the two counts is -9.0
